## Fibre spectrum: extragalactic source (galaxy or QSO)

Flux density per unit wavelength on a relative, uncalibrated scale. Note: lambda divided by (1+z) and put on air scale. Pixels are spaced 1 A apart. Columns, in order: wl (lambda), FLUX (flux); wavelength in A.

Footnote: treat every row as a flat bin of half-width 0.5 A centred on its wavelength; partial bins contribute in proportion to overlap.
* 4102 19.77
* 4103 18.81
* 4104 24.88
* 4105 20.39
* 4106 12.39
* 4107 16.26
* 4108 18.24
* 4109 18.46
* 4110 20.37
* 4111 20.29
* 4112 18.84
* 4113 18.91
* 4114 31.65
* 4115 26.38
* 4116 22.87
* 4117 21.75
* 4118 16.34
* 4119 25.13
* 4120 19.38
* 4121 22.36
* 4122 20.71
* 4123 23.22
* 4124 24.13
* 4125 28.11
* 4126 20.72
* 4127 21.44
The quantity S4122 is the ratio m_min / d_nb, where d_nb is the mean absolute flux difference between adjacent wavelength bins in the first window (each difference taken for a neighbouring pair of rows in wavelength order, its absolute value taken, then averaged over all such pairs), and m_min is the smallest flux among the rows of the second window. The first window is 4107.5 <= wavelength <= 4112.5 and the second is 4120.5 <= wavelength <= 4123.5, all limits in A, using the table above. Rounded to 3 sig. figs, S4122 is 22.6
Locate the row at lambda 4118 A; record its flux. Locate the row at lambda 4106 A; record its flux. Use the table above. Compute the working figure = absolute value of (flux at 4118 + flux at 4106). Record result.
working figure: 29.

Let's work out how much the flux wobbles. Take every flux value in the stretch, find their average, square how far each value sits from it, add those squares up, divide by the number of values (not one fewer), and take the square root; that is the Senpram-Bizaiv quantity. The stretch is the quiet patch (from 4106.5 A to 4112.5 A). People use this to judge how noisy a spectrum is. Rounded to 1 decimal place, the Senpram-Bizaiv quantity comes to 1.4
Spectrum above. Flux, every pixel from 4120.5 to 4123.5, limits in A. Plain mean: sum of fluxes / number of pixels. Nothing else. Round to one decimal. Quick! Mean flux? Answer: 22.1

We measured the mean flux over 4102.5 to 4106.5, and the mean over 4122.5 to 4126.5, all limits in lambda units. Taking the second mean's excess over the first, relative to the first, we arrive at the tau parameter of 0.26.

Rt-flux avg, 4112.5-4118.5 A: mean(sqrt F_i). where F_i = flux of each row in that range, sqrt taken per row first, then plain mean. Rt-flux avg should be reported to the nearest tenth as 4.8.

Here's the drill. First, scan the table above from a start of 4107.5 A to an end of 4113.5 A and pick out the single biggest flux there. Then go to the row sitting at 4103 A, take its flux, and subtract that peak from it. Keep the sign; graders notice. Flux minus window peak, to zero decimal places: -2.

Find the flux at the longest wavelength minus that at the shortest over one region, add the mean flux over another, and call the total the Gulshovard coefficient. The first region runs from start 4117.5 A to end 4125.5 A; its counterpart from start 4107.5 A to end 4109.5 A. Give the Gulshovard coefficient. 30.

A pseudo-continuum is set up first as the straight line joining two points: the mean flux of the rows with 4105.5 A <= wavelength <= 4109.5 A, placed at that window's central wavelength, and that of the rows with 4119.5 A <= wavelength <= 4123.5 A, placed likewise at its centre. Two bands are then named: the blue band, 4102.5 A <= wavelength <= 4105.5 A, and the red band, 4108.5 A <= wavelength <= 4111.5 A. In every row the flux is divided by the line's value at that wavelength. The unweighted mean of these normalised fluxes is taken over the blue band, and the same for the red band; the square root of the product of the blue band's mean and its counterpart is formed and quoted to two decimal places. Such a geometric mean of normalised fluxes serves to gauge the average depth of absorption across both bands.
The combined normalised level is 1.27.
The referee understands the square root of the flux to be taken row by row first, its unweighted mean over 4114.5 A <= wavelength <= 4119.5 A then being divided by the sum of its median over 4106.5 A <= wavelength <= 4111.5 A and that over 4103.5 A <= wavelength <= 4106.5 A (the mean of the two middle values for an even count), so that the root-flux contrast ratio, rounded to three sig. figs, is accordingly 0.536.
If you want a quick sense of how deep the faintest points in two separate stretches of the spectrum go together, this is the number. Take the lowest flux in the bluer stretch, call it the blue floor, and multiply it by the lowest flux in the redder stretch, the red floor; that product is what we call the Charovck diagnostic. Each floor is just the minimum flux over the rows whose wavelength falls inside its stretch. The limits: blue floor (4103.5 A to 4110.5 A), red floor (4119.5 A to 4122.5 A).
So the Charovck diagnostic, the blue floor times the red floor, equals 240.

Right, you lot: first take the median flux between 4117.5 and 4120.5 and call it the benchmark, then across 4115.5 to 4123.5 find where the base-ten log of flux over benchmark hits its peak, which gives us 4119 A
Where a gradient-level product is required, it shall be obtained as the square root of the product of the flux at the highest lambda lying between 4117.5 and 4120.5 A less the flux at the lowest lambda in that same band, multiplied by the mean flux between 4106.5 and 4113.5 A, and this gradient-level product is 7.6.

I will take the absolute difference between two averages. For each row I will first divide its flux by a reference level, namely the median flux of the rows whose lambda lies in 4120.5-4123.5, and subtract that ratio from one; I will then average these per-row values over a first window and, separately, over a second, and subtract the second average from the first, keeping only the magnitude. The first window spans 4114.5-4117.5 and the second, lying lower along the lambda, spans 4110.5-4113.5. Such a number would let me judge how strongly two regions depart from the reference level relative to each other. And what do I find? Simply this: 0.19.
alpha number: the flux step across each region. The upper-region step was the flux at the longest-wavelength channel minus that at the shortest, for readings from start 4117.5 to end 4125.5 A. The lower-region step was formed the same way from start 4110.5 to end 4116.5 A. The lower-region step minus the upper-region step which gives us -9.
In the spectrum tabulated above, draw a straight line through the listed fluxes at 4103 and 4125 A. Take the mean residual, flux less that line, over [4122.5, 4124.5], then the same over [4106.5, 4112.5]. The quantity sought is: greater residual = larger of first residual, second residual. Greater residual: -2.8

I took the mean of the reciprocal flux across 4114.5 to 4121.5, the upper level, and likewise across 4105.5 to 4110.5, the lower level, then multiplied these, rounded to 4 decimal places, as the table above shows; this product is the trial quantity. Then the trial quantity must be 0.0028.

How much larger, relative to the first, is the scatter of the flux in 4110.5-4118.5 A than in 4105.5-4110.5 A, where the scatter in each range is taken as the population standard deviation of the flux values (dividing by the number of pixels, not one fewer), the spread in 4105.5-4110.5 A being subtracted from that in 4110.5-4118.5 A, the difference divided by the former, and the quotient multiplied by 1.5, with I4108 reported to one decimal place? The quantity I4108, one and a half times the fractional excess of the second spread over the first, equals 1.0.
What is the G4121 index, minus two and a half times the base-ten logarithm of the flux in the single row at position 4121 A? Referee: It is -3.4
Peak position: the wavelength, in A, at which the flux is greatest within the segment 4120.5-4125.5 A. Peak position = 4125 A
